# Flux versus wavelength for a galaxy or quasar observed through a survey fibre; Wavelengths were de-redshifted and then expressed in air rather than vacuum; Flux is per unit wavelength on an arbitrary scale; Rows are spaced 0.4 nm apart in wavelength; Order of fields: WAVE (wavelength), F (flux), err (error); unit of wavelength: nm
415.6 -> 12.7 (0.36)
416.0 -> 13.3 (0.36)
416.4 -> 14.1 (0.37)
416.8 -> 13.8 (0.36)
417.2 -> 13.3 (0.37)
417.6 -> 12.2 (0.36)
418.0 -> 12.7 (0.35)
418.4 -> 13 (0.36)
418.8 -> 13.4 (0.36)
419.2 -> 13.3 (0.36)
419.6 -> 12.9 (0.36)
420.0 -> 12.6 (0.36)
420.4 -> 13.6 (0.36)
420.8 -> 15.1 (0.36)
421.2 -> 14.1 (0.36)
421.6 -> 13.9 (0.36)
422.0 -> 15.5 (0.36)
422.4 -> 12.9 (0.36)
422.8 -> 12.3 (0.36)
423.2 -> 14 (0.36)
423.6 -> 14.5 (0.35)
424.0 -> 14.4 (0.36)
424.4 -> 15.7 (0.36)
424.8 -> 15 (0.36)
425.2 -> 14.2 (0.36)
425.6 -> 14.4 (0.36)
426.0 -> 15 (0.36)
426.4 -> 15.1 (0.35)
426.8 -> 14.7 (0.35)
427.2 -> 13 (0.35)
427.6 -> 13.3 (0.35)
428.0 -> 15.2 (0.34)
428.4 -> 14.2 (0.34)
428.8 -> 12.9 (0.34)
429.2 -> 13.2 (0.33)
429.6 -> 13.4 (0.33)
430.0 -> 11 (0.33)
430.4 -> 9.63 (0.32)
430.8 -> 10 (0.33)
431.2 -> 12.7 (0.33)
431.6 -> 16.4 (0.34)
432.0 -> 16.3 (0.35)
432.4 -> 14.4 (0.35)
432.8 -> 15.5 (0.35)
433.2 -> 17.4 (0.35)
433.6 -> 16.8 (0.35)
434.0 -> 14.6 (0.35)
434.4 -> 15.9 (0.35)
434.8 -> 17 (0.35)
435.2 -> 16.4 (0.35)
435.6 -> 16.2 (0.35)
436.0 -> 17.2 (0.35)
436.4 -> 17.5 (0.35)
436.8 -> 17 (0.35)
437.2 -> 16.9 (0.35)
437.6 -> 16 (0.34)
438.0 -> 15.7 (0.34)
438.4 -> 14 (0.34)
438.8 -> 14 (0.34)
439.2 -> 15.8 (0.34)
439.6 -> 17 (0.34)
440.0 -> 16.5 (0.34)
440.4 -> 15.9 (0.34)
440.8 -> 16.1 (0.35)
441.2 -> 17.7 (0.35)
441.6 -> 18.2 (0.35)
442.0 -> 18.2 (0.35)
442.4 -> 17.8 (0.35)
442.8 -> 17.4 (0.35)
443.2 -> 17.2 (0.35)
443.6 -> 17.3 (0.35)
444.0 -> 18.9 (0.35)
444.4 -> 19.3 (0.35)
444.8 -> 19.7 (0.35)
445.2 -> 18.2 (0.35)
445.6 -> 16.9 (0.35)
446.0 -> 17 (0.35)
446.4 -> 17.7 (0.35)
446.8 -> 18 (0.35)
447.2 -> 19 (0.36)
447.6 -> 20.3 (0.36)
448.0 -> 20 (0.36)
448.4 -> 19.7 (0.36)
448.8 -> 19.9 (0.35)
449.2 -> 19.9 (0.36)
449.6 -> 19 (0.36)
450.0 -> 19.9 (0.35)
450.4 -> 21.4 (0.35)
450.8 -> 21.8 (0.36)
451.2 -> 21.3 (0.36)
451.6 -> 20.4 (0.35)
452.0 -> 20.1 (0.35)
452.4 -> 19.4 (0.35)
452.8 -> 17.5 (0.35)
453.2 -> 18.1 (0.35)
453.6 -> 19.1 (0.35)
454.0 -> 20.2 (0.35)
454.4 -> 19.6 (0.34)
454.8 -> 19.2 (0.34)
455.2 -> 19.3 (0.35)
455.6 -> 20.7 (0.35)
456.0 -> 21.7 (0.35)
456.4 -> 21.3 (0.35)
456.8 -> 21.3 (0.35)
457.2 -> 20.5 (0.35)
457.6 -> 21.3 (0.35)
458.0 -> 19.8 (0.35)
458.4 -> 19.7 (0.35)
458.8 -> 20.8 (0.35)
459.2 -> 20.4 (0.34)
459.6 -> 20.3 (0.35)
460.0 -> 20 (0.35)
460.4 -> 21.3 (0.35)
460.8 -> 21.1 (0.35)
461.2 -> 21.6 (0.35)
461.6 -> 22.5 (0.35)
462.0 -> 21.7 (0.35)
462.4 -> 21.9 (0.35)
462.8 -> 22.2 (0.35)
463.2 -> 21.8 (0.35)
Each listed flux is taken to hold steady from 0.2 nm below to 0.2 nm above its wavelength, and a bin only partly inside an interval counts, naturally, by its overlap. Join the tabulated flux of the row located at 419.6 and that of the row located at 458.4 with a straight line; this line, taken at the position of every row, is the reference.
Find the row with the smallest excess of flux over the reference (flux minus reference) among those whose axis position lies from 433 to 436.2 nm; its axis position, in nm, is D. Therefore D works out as 434.0 nm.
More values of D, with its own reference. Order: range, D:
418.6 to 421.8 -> 420.0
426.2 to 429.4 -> 428.8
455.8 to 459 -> 458.4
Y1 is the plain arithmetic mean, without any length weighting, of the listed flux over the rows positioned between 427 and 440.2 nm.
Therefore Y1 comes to 15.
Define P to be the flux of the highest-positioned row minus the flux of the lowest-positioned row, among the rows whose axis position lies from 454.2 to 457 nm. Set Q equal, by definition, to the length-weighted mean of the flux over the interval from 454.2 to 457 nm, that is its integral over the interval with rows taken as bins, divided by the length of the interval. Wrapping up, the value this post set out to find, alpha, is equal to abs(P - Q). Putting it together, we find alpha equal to 19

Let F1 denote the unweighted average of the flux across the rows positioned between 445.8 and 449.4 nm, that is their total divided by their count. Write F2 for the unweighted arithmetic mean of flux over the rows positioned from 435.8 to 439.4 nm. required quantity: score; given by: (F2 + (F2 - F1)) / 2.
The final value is 6.5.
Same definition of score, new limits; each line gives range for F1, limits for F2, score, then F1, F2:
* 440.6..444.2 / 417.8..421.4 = 4.6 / 17.6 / 13.4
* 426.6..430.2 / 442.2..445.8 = 11.4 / 13.4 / 18.1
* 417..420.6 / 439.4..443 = 10.7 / 13.0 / 17.2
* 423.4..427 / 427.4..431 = 5.1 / 14.8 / 12.5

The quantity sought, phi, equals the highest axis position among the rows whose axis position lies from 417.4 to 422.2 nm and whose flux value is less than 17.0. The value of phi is 422.0 nm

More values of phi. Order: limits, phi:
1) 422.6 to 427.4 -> 427.2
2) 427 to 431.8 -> 431.6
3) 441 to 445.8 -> 445.6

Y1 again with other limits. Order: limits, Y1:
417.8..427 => 14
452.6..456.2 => 19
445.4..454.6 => 19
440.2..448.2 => 18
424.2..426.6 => 15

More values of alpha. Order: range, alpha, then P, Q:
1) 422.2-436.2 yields 10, 4.3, 14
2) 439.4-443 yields 17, 0.4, 17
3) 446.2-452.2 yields 17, 2.4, 20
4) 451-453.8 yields 22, -2.2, 19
